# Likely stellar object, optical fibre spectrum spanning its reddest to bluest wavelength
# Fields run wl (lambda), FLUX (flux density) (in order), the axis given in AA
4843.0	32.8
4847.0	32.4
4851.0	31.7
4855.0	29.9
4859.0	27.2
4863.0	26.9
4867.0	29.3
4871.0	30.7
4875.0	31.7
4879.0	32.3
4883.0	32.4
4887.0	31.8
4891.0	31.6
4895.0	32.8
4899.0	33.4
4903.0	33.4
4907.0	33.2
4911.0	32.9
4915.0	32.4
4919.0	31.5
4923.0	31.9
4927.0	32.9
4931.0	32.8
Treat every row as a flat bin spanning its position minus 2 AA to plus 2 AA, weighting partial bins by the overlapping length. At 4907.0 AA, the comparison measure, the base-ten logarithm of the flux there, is 1.52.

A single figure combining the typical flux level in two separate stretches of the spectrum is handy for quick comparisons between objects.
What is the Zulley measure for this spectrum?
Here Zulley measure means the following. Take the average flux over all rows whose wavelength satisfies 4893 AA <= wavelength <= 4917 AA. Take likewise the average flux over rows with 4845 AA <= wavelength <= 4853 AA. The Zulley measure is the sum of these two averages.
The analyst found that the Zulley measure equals 65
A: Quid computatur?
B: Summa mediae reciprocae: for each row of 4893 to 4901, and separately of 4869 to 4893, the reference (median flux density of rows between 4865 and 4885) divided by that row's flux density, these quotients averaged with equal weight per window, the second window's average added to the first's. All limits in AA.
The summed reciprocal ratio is 1.96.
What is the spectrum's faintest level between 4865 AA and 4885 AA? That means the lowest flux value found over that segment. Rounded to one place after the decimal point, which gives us 29.3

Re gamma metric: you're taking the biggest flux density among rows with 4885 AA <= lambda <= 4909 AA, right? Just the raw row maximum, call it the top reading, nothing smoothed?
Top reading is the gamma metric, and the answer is 33.4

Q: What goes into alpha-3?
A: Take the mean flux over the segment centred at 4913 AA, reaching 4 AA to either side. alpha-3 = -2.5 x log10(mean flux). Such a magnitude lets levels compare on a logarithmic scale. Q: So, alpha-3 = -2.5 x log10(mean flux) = -3.78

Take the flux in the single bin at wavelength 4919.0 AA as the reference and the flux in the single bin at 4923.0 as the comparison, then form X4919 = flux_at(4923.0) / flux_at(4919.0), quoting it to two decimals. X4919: 1.01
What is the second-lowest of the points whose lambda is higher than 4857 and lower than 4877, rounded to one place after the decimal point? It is 27.2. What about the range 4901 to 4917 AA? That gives 32.9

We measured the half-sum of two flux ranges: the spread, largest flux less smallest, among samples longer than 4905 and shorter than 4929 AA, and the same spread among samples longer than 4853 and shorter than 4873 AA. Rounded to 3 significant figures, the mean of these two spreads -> 2.75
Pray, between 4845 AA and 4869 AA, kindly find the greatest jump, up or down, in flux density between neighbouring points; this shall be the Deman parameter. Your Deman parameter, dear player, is 2.7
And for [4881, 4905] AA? 1.2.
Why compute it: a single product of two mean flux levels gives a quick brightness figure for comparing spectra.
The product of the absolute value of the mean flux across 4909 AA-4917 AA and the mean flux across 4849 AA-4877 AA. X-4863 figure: 967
